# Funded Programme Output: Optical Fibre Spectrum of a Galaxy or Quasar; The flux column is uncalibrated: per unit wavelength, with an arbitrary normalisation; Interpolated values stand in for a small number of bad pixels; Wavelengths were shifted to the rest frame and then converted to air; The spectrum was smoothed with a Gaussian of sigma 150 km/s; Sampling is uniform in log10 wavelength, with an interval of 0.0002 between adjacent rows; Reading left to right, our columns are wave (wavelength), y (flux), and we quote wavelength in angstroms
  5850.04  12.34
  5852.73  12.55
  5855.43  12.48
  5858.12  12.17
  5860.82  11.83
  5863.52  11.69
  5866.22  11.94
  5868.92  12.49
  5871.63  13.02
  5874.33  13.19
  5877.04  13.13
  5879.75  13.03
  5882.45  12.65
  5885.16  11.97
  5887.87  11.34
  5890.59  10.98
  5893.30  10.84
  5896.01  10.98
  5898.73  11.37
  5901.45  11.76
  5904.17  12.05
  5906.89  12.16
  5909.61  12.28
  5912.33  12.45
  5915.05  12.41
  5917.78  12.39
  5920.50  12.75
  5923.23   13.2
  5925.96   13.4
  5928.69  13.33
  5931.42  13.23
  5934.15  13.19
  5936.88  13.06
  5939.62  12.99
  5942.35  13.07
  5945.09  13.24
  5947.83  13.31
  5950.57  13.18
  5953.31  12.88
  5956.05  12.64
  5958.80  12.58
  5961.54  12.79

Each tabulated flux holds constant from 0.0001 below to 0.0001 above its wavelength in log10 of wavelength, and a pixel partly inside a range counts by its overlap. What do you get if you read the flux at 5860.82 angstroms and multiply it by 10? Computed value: 118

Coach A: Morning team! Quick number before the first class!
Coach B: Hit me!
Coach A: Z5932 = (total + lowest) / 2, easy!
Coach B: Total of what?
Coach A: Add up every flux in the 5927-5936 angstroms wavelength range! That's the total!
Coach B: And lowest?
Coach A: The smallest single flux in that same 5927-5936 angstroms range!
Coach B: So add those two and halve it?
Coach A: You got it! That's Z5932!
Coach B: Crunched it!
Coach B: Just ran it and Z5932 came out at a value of 26.5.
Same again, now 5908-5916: 24.7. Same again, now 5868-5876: 25.6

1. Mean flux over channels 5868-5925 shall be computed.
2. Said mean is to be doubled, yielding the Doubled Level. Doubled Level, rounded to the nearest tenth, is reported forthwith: 24.4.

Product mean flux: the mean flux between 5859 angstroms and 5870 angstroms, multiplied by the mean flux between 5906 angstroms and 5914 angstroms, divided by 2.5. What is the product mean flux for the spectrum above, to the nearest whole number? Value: 59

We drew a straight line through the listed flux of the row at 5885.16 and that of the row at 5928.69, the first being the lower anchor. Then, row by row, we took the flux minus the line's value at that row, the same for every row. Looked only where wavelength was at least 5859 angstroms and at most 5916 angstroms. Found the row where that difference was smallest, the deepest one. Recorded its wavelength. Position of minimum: 5893.30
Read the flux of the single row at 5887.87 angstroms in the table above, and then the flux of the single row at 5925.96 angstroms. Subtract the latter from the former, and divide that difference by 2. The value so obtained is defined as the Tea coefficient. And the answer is -1.0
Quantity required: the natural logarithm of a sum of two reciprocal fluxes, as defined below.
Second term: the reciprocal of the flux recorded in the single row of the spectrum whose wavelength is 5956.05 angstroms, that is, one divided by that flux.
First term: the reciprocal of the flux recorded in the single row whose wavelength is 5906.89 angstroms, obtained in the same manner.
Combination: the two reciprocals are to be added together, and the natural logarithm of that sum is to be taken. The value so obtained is -1.82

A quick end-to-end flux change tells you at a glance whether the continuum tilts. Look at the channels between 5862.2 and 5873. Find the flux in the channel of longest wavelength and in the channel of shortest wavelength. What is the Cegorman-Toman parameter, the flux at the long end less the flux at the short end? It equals 1.3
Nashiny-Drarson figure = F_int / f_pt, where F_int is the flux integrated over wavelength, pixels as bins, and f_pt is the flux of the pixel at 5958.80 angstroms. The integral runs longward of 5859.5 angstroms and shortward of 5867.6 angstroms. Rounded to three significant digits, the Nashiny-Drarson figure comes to 7.61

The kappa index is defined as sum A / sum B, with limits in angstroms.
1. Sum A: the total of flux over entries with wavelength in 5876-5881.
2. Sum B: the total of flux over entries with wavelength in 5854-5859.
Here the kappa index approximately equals 1.06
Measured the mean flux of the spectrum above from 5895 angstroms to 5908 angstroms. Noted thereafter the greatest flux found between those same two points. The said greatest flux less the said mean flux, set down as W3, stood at 0.50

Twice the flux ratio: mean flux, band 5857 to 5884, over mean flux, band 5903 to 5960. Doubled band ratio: 1.95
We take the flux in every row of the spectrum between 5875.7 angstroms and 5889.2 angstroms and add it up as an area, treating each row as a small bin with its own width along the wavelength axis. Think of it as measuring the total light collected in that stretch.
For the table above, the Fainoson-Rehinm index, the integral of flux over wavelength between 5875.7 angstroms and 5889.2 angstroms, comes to 168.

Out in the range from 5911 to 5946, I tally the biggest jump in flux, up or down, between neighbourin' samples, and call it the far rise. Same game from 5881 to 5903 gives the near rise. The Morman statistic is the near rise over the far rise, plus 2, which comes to 3.51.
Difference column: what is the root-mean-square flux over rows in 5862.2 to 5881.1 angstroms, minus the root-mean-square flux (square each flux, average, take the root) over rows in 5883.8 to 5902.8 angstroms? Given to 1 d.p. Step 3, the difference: 1.3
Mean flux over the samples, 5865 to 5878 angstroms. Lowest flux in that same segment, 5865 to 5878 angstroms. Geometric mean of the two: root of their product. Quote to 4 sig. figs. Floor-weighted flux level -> 12.34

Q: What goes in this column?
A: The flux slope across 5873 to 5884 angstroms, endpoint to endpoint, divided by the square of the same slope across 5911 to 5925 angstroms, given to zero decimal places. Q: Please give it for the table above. -14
